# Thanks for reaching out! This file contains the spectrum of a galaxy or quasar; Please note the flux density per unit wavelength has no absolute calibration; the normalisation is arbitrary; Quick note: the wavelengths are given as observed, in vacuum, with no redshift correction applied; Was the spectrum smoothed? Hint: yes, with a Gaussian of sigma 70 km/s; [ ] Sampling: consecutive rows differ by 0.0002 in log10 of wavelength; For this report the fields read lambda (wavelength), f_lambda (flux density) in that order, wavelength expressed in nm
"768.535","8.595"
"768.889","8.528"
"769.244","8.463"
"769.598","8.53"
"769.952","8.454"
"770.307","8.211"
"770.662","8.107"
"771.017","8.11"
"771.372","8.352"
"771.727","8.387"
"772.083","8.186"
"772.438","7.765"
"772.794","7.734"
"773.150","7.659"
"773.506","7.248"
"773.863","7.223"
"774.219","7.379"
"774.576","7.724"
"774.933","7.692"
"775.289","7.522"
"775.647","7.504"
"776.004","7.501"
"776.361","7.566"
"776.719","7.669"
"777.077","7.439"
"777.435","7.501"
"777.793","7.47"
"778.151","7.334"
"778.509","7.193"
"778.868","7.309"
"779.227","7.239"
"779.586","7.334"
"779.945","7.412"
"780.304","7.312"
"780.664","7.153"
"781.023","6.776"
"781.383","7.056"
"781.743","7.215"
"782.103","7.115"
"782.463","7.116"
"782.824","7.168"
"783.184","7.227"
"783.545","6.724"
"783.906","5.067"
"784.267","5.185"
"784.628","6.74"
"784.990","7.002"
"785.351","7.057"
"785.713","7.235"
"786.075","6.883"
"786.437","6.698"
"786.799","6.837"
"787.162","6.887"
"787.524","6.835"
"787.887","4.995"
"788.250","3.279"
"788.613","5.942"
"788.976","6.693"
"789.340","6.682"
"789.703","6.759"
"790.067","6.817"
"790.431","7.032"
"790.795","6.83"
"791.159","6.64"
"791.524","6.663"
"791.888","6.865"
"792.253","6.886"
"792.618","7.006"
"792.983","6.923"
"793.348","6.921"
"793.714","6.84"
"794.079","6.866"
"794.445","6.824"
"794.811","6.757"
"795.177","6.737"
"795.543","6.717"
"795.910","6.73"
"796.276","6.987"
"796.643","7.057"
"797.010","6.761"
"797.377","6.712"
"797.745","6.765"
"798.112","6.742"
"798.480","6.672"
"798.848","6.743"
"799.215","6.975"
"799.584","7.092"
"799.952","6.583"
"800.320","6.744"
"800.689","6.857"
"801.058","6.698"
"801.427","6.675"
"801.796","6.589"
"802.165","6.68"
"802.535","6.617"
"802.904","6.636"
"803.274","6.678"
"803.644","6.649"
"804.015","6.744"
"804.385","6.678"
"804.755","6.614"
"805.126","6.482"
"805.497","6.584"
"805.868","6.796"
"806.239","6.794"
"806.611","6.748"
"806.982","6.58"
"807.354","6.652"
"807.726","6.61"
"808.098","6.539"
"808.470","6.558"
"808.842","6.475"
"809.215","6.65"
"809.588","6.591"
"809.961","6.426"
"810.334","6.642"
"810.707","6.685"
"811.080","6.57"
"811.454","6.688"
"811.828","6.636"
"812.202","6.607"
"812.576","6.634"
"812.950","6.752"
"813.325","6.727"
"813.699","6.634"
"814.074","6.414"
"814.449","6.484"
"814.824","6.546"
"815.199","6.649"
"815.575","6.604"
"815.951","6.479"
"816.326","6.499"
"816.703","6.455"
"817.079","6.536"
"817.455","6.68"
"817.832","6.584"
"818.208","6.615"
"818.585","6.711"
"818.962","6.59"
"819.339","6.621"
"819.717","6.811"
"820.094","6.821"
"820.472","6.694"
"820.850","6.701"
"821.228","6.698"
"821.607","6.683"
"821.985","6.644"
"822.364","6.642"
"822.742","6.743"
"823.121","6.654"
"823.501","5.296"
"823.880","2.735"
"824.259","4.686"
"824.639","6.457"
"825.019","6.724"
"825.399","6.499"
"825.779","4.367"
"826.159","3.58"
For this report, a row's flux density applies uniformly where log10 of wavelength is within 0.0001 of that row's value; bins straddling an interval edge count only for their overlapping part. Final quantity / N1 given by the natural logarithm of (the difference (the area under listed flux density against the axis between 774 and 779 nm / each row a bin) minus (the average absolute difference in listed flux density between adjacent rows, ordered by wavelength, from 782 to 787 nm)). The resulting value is 3.61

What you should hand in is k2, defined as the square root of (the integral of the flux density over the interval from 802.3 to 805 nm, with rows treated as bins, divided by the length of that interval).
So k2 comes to 2.58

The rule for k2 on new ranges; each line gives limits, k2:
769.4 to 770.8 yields 2.89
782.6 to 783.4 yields 2.68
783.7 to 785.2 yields 2.46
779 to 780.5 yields 2.71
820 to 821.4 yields 2.59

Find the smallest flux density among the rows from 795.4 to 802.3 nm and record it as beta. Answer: 6.583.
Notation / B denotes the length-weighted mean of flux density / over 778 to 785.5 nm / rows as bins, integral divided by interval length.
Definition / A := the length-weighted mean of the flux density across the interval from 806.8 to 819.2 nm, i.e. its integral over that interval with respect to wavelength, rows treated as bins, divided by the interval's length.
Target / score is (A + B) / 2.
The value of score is 6.76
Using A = 6.59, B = 6.9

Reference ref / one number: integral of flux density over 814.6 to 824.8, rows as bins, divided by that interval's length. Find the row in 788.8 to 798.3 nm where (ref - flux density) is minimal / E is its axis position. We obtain 796.643 nm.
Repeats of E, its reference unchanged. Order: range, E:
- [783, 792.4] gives 785.713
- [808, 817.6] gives 812.950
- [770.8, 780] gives 771.727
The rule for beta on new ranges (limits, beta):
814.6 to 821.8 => 6.455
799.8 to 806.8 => 6.482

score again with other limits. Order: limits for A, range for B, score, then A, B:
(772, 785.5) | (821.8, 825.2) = 6.53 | 7.22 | 5.8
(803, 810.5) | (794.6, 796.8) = 6.73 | 6.62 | 6.8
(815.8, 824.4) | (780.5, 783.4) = 6.72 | 6.34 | 7.1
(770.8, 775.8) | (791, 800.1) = 7.29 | 7.75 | 6.8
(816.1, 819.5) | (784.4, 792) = 6.56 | 6.59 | 6.5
